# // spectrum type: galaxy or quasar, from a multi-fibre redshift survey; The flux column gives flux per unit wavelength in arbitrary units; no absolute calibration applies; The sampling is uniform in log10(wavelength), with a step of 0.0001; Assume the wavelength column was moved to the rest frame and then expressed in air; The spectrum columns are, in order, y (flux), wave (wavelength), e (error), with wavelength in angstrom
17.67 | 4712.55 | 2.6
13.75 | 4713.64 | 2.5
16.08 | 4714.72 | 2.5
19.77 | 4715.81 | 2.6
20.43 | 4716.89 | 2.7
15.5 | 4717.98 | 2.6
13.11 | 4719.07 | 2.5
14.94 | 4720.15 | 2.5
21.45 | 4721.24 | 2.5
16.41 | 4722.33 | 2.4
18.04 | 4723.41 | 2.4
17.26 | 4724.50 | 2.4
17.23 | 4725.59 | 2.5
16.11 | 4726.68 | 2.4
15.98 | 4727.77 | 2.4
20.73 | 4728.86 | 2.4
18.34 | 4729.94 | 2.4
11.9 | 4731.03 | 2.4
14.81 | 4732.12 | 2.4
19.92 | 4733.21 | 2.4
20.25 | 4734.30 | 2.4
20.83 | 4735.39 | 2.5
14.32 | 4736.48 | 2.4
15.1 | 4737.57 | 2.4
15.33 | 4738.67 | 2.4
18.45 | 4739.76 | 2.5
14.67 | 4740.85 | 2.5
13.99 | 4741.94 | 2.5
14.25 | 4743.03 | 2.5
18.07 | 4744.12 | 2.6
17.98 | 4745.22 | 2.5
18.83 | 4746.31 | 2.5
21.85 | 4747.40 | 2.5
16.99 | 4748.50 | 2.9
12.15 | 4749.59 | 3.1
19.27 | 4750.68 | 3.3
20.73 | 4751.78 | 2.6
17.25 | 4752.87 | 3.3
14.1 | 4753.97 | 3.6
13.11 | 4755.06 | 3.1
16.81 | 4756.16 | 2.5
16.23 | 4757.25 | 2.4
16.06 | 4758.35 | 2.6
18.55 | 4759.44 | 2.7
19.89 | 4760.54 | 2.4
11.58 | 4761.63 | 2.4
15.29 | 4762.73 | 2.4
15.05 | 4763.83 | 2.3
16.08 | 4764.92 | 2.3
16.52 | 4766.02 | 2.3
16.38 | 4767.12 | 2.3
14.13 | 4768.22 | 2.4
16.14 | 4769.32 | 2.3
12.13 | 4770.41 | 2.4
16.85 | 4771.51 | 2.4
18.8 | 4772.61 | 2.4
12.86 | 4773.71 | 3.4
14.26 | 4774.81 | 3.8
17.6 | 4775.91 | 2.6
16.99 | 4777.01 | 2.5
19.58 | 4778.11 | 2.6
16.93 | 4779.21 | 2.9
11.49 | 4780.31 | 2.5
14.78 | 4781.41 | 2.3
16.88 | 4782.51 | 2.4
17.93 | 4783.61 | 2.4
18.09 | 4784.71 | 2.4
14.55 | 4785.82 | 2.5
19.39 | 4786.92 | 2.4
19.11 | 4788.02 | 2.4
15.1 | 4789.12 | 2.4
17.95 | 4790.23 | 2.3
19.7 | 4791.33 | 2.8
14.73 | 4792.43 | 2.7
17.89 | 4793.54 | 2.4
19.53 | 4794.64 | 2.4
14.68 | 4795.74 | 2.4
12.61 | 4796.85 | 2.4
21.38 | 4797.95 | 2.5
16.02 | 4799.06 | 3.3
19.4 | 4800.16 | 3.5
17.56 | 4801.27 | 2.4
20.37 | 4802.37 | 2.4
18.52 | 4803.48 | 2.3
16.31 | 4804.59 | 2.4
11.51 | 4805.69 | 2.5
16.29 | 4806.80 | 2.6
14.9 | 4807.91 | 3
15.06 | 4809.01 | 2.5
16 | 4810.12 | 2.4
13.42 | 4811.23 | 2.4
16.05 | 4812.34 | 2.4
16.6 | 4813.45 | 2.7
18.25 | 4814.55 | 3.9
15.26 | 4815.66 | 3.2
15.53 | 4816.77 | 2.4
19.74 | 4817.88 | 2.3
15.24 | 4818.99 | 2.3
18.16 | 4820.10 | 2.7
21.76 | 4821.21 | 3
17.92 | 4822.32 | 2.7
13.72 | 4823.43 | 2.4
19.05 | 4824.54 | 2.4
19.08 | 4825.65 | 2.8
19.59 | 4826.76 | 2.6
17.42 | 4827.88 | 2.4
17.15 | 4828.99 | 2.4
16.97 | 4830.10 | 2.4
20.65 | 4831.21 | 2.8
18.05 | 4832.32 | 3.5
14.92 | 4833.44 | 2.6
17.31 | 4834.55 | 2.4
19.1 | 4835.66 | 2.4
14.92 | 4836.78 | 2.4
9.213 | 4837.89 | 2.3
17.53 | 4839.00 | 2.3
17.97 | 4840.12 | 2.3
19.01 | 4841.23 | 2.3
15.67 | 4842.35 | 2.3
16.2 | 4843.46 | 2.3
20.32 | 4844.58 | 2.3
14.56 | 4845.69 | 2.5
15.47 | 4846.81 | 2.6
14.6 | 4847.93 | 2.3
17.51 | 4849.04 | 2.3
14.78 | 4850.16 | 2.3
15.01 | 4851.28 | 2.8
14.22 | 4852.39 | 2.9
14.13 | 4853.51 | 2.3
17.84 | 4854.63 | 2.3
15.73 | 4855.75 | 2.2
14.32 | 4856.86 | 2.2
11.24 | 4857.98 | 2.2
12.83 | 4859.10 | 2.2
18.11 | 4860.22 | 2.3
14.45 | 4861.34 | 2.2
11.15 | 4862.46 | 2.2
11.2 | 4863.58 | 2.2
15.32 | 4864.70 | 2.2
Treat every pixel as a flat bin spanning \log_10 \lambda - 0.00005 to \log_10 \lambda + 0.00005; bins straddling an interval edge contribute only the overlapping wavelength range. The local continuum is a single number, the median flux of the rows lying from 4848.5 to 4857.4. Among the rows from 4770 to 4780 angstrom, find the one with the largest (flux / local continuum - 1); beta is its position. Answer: 4778.11 angstrom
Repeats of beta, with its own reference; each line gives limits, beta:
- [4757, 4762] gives 4760.54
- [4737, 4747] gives 4746.31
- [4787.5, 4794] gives 4791.33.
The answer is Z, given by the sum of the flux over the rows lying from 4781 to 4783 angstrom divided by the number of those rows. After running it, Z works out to 15.8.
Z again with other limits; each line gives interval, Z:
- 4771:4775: 15.7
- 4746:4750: 17.5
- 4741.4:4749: 17.4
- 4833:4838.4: 15.1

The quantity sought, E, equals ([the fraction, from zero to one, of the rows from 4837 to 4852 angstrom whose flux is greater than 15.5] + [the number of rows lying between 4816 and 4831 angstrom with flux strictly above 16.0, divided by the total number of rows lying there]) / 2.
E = 0.65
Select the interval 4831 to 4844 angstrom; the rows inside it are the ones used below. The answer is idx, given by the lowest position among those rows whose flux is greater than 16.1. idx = 4831.21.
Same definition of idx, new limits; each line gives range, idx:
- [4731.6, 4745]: 4733.21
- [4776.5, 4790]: 4777.01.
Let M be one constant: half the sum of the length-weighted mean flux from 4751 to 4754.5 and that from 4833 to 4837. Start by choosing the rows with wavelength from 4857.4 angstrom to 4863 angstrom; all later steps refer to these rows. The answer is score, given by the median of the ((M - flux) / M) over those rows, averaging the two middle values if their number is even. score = 0.25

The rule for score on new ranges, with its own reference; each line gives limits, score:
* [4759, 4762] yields -0.08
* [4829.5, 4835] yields -0.01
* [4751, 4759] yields 0.05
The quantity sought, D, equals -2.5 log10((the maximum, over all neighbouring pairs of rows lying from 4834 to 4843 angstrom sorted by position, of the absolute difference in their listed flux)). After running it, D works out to -2.30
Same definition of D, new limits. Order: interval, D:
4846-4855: -1.42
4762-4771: -1.51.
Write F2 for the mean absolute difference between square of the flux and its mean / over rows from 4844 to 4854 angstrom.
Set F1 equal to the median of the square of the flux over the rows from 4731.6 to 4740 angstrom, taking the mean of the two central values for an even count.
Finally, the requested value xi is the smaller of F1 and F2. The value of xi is 50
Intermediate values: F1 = 288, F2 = 50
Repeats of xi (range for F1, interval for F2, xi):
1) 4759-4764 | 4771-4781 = 67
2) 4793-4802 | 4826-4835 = 46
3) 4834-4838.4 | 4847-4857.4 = 36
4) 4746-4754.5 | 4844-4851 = 62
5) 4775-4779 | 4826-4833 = 45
